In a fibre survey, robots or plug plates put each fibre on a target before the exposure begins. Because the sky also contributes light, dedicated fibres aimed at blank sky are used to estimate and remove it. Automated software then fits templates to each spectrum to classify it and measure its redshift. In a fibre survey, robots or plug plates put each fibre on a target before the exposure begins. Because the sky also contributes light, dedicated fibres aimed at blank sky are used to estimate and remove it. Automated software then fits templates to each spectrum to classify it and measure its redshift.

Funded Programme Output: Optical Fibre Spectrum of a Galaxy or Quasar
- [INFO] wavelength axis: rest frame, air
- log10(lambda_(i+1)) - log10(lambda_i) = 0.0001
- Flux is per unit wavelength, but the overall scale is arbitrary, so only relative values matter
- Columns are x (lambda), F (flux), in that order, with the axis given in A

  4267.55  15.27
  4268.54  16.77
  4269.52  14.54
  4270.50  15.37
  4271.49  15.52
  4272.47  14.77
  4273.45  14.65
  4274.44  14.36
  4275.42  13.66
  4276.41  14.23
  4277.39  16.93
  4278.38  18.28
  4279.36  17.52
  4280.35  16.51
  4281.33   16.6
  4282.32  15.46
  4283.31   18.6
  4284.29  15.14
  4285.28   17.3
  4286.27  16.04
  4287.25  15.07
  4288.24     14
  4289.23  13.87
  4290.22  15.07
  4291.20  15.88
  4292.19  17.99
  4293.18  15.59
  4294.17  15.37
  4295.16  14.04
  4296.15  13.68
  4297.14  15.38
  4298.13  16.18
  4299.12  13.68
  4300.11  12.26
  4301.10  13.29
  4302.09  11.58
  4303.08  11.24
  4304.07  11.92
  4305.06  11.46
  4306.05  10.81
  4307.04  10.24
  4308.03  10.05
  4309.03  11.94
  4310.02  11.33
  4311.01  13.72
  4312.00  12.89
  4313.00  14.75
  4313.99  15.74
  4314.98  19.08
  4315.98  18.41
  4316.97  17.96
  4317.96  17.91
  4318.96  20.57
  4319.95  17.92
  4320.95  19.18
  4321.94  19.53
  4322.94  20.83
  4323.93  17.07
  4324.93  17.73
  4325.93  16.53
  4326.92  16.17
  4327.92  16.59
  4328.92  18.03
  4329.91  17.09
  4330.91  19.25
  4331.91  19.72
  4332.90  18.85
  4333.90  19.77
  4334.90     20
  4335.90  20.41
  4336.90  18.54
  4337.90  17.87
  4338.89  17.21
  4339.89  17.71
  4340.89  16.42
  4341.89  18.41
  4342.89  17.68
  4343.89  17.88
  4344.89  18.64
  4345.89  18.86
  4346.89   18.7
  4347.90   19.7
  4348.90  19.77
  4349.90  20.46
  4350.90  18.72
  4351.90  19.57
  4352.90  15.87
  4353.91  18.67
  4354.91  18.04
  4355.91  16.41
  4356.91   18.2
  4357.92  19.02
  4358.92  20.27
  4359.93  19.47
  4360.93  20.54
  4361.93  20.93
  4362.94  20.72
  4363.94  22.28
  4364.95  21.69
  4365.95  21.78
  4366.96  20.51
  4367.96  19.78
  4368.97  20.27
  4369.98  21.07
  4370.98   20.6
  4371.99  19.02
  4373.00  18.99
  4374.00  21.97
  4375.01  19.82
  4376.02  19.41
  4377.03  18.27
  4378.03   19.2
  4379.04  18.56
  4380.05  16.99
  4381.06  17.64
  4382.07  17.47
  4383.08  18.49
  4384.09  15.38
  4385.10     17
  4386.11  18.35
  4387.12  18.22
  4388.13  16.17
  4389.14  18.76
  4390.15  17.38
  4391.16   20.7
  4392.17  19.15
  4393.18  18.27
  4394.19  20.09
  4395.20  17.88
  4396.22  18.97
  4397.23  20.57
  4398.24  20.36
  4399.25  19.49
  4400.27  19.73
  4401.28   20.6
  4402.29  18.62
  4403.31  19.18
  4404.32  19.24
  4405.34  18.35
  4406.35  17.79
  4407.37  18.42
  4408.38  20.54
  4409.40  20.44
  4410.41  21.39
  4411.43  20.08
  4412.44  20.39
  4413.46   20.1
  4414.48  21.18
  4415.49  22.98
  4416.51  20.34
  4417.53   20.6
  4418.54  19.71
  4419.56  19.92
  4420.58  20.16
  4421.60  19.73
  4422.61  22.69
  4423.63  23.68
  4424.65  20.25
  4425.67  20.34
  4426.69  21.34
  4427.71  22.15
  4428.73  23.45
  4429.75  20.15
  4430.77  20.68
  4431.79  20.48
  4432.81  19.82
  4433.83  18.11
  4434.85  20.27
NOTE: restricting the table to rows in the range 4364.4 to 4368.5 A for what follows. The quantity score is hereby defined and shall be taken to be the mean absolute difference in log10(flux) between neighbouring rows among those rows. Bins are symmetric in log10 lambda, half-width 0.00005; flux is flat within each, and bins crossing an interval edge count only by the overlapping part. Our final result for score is 0.015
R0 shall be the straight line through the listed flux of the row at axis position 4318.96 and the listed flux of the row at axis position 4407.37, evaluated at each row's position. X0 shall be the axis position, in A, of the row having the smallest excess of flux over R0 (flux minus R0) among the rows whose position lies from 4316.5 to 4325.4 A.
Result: 4323.93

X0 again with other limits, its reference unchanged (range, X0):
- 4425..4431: 4429.75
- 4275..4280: 4275.42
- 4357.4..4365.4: 4357.92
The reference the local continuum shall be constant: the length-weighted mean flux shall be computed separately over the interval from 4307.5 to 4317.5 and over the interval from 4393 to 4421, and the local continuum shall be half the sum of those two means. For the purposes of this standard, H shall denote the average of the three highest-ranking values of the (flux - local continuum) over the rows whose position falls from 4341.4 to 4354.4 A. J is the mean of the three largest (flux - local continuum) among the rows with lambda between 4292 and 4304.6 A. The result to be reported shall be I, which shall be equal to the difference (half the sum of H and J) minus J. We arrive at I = 1.7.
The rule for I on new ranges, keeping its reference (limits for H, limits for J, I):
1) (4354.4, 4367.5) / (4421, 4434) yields -0.7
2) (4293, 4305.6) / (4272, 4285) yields -1.2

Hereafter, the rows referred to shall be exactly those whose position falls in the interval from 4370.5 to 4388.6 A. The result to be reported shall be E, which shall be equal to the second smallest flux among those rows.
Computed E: 16.17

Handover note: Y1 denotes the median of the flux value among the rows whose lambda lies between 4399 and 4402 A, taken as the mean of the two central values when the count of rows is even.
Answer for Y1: 19.7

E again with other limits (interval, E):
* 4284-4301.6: 13.29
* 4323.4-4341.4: 16.42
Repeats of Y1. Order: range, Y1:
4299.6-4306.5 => 11.6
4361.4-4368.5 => 20.9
